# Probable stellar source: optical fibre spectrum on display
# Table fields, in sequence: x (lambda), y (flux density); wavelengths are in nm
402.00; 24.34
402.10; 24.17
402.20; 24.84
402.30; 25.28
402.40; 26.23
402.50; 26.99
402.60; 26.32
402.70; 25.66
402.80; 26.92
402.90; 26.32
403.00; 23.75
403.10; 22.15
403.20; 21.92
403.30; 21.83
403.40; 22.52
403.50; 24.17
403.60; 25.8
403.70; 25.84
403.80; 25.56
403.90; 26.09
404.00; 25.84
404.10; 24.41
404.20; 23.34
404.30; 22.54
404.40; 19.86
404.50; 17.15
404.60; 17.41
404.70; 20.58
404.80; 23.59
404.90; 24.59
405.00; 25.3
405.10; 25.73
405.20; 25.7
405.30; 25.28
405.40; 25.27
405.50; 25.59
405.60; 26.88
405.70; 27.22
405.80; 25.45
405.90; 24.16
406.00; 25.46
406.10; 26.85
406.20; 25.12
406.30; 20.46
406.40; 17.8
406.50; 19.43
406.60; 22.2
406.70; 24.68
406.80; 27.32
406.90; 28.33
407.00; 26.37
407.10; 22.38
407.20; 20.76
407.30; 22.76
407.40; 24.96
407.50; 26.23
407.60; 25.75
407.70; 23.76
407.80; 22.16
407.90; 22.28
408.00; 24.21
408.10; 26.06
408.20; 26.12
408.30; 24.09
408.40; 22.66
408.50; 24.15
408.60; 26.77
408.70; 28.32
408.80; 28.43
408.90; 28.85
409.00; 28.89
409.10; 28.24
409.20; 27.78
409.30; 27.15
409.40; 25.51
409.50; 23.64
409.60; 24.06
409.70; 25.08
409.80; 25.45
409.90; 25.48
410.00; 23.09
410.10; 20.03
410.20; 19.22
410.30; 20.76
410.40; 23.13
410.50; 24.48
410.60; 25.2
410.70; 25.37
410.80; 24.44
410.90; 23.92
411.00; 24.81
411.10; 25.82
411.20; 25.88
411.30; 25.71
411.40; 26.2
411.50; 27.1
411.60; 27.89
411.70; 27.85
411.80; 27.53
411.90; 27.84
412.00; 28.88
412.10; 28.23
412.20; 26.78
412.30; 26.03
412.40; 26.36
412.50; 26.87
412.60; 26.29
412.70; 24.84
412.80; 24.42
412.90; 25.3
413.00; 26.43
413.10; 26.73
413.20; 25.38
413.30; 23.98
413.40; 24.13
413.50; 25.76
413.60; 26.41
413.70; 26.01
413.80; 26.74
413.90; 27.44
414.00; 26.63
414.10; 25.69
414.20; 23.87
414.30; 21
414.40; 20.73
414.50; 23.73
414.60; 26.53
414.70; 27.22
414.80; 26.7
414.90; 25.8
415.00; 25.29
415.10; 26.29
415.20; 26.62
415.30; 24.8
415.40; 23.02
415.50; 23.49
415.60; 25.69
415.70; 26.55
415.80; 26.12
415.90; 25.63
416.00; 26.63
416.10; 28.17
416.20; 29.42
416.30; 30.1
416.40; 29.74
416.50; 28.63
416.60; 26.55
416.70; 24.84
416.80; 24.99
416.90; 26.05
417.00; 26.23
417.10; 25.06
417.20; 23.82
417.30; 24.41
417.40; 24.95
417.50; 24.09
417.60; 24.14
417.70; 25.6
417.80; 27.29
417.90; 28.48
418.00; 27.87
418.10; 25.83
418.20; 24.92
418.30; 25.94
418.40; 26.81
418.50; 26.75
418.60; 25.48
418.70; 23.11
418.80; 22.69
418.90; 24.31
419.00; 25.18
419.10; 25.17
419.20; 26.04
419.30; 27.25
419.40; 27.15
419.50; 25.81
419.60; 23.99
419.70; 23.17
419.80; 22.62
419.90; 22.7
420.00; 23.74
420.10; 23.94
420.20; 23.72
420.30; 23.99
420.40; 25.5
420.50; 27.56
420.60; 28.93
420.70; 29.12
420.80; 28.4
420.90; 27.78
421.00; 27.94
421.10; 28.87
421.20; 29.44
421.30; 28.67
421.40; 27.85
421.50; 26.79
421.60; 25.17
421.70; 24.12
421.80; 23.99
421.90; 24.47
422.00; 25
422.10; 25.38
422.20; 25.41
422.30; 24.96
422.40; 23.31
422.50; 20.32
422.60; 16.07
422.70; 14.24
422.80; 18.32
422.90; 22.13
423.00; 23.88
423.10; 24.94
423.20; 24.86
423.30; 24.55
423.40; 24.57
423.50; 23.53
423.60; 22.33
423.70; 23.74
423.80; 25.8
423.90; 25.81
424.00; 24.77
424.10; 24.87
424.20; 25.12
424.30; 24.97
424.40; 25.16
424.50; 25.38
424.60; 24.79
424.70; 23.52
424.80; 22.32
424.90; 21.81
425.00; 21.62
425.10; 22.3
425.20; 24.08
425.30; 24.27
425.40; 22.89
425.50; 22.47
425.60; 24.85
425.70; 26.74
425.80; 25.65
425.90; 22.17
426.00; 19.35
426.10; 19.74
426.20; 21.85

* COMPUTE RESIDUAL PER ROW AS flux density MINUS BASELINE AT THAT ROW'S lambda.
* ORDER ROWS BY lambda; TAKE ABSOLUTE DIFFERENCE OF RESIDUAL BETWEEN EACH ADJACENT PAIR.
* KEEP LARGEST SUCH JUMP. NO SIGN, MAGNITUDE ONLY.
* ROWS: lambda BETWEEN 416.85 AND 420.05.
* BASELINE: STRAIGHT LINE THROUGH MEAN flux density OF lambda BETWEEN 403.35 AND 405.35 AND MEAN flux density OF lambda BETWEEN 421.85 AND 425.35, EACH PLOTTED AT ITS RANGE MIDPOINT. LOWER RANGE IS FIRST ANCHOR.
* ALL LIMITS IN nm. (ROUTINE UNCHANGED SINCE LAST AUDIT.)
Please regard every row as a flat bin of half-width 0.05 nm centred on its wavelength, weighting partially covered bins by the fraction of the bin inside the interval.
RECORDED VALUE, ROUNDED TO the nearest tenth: 2.4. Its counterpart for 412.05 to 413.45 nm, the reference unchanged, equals 1.4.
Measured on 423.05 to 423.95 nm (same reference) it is 2.1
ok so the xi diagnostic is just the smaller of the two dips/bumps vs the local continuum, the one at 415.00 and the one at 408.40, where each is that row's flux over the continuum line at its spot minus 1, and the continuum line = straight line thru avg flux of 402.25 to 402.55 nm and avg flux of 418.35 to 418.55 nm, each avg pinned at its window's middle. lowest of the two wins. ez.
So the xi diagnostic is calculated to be -0.14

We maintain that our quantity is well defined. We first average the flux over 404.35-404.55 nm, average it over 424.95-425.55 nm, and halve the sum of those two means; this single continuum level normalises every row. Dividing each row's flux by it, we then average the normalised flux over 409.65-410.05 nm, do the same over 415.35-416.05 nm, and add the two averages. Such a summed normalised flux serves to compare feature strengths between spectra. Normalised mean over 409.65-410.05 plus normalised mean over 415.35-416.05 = 2.42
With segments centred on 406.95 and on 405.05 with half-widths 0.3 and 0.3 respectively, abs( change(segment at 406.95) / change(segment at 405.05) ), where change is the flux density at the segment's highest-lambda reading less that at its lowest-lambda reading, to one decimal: 2.3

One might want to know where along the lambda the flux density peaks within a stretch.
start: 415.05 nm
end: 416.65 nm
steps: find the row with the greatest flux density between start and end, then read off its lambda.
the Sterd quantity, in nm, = 416.30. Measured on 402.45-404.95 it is 402.50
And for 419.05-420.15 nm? 419.30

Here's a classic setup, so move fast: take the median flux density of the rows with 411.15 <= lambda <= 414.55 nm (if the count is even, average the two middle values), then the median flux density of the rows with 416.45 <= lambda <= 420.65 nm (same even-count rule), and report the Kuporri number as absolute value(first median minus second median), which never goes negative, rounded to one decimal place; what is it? 1.1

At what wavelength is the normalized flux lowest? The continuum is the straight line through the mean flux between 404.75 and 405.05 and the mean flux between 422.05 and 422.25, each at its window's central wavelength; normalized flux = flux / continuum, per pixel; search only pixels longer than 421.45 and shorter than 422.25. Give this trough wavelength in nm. 421.80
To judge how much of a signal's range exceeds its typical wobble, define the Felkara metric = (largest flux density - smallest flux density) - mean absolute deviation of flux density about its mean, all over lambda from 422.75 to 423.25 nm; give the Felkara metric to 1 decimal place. 4.5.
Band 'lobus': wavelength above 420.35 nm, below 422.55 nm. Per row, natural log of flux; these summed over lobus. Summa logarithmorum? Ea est 71.9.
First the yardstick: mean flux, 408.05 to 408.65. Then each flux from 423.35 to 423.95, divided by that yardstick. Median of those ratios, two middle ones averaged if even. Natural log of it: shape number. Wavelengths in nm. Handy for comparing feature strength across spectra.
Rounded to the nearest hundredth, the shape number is -0.03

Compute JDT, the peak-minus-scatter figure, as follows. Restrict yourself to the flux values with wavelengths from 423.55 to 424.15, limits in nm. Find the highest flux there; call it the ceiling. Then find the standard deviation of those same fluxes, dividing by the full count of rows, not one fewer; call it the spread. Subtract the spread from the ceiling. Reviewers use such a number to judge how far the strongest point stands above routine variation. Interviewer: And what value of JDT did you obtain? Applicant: 24.6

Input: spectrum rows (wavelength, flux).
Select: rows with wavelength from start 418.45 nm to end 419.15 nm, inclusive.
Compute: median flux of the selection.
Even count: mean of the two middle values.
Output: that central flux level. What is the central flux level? 25.2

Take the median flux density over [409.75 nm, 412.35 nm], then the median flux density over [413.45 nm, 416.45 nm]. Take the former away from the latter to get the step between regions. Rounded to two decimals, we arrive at 0.61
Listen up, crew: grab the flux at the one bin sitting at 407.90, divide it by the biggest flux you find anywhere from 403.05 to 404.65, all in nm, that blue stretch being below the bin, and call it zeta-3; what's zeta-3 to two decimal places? 0.85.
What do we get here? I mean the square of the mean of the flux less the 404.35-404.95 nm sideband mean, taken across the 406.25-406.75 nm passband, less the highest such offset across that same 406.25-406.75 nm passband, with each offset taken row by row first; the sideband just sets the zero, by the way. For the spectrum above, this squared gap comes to 14.2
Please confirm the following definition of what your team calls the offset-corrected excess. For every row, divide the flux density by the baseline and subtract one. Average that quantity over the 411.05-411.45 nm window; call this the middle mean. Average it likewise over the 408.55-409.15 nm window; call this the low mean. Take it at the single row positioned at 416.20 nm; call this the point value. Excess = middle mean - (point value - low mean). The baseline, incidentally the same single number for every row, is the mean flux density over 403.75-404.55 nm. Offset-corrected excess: 0.07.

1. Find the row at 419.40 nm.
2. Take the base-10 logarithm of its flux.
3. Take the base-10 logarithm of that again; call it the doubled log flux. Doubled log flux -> 0.156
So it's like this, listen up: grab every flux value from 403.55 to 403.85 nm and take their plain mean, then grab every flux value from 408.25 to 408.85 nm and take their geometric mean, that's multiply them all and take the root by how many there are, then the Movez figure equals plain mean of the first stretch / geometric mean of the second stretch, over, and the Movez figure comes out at 1.004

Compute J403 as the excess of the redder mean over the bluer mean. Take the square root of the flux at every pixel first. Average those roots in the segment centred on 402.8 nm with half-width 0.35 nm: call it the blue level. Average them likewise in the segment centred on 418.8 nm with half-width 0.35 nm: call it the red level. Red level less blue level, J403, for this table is -0.08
